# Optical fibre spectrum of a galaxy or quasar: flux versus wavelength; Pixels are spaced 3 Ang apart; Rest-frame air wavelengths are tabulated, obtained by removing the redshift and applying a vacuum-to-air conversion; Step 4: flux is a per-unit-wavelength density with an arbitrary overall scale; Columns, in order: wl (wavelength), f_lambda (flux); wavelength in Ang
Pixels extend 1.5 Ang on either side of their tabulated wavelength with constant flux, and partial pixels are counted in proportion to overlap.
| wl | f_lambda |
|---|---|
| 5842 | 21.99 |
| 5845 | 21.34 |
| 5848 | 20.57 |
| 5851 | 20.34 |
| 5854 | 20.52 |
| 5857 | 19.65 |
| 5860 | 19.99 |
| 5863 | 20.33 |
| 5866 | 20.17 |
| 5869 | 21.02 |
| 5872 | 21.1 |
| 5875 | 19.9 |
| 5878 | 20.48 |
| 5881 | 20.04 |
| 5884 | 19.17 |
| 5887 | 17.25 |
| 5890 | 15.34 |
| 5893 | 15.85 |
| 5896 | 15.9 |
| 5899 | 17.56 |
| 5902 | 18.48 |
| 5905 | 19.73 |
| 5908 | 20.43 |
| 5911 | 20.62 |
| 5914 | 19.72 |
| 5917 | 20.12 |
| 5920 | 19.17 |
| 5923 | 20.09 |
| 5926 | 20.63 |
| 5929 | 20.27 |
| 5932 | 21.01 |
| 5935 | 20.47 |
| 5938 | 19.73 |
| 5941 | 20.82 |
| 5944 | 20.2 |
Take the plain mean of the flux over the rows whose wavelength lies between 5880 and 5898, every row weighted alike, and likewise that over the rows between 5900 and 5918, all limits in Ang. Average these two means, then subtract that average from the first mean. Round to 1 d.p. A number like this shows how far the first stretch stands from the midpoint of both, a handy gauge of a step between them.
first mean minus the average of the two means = -1.3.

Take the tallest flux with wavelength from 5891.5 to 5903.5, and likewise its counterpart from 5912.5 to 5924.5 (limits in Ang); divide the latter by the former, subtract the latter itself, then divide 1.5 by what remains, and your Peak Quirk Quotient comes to -0.0788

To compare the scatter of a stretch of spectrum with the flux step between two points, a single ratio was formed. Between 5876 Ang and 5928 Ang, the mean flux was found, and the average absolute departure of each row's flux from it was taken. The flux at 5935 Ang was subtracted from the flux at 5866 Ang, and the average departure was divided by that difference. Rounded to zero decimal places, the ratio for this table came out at -5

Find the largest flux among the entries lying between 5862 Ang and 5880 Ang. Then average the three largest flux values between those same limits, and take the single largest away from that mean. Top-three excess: -0.23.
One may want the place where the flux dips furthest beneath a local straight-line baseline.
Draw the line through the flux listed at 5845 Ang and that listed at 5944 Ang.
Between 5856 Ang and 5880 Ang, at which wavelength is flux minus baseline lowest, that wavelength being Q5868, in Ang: 5857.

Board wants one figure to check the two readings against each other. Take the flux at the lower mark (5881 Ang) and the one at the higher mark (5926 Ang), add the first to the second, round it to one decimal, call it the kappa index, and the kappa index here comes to 40.7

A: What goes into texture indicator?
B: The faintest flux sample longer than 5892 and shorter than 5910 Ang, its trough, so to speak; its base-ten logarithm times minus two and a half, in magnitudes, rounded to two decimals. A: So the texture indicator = -3.00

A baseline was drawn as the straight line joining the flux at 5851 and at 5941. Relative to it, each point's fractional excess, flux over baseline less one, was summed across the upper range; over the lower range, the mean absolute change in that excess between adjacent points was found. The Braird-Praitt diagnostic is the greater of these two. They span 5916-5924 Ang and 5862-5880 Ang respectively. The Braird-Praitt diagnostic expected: 0.03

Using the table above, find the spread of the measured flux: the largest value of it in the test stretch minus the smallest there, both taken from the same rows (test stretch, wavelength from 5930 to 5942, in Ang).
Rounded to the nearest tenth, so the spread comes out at 1.3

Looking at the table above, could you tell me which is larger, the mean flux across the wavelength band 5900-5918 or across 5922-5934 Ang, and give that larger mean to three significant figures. 20.5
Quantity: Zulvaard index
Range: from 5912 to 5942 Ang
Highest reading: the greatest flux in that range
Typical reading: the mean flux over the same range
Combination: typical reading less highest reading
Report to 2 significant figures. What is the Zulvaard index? -0.81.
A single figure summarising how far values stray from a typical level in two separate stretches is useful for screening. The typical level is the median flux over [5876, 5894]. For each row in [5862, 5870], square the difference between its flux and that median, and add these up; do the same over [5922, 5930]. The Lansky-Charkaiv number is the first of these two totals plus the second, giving 29.9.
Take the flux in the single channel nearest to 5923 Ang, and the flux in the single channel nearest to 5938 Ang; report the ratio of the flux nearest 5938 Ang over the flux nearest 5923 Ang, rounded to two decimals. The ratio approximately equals 0.98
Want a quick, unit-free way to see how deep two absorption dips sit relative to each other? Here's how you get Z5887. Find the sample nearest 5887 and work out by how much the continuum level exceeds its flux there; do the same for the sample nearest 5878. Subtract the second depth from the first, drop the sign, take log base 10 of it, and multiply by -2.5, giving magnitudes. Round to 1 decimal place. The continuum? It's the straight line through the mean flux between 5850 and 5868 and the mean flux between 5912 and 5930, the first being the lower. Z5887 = -1.3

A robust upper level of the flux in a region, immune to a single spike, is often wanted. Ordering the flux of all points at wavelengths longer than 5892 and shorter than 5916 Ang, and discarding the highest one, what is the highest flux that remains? 20.43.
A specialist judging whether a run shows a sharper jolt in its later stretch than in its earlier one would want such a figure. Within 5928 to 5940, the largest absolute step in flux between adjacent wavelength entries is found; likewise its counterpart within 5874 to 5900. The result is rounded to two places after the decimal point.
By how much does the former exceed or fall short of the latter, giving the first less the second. -1.18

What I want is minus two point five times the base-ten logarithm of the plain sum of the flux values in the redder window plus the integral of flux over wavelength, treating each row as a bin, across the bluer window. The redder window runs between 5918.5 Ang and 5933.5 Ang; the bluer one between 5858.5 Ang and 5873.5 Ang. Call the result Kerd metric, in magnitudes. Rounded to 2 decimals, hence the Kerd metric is -6.53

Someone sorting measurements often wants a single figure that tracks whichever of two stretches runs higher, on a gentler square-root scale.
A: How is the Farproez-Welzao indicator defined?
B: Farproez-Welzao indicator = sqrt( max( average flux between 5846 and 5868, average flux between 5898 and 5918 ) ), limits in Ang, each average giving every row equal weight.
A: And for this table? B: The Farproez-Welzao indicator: 4.50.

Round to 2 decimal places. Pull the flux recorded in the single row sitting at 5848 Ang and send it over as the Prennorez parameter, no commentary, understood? 20.57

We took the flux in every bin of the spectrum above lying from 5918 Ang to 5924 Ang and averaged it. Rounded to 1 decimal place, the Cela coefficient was 19.6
